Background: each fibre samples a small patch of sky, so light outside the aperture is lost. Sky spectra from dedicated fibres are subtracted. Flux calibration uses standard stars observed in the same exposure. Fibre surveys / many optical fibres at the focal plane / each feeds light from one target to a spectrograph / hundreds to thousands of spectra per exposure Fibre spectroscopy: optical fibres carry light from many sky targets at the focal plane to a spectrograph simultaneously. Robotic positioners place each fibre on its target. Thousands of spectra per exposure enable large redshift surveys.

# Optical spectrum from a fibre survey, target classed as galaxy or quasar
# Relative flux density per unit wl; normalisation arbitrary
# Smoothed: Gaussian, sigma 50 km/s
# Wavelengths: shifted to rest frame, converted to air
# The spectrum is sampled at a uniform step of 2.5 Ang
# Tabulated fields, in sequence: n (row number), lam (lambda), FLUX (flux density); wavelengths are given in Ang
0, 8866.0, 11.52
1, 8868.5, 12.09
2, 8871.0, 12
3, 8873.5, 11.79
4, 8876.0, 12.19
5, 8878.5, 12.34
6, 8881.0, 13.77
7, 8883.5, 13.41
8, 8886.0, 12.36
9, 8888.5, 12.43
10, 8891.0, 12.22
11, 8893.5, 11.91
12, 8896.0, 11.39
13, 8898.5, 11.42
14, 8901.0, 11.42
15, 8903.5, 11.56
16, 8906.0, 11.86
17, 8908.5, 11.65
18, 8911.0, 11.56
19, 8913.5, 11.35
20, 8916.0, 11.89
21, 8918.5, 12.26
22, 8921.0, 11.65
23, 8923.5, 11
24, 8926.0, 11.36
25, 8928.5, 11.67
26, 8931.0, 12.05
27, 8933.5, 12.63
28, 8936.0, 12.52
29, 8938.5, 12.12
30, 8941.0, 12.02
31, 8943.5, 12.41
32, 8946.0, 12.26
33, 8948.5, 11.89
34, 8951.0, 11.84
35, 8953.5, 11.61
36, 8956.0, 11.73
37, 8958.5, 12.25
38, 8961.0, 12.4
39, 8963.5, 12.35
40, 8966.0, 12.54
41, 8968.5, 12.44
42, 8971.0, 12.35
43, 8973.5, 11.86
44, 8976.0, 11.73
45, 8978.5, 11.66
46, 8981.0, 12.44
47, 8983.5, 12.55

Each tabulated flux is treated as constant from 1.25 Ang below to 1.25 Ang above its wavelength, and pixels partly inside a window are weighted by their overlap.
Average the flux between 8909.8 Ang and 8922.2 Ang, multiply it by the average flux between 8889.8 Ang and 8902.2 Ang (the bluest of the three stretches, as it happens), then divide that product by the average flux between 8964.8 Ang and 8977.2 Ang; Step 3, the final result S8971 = 11.2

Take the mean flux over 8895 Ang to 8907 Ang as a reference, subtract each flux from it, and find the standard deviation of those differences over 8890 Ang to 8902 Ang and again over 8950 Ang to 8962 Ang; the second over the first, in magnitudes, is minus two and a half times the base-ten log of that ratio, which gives 0.10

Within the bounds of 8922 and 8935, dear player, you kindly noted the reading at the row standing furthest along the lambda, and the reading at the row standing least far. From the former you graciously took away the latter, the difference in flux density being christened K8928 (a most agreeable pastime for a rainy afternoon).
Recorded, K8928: 1.6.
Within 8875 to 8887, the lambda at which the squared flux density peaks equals 8881.0 Ang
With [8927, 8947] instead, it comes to 8933.5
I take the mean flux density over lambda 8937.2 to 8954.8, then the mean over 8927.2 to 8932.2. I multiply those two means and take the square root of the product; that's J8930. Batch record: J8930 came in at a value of 11.94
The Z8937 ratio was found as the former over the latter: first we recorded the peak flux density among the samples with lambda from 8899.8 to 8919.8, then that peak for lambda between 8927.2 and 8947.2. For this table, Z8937 0.97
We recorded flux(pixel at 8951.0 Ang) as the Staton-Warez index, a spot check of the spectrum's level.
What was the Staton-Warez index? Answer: 11.84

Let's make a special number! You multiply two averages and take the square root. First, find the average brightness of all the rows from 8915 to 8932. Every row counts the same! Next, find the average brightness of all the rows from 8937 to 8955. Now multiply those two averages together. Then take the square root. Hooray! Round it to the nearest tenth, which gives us 11.9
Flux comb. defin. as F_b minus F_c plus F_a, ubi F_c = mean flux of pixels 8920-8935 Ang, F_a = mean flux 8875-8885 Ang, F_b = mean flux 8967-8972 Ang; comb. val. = 13.6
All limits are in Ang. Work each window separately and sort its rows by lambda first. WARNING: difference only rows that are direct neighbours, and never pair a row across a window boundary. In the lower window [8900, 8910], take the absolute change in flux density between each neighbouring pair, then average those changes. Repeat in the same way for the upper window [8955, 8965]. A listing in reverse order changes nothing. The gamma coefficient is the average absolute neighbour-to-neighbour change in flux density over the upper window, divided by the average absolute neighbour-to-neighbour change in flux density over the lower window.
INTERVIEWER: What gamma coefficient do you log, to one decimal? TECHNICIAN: 1.1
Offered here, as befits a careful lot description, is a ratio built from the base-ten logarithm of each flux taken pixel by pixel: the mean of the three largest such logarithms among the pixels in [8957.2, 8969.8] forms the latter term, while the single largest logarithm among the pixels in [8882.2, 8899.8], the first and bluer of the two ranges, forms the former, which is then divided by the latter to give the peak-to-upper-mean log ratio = 1.029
